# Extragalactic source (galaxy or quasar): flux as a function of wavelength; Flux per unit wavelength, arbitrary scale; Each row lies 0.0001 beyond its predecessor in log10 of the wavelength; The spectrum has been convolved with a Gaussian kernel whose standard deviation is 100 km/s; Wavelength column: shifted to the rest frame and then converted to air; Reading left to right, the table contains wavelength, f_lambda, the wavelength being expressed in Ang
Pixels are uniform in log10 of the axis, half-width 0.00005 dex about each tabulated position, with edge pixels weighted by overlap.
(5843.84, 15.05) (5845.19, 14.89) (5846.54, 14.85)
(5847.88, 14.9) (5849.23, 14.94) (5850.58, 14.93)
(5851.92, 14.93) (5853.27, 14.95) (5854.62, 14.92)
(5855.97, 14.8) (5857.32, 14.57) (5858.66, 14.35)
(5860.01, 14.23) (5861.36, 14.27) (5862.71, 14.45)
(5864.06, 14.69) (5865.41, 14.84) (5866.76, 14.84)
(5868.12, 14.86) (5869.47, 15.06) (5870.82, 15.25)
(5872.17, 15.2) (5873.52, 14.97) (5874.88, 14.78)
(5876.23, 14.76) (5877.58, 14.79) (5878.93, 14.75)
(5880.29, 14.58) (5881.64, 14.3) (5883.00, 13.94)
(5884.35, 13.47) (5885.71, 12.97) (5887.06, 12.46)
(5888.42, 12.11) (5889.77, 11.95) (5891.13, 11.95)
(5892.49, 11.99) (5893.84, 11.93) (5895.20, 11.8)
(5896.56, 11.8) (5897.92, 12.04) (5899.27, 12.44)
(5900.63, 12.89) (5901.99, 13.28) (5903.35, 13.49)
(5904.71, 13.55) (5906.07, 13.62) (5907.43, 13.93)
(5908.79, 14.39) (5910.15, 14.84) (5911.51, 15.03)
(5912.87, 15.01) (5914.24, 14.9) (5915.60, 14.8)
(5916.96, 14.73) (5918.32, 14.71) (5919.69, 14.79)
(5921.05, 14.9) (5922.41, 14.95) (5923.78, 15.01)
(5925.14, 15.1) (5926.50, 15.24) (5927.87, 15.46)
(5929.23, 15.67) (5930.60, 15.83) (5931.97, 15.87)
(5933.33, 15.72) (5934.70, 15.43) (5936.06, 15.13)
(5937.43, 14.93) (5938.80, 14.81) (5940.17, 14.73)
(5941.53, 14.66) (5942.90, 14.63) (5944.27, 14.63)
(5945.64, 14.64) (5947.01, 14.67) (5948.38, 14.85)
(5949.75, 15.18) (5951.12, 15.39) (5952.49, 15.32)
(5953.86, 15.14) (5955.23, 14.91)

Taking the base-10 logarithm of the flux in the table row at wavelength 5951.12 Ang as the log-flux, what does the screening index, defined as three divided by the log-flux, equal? 2.53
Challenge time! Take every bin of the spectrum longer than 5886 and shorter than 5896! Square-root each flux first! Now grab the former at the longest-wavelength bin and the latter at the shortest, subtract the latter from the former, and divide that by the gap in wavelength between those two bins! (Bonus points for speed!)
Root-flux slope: -0.012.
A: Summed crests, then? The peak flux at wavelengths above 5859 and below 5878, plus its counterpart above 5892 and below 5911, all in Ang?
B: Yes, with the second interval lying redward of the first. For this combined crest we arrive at 30.1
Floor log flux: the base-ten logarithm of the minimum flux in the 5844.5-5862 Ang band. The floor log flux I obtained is 1.15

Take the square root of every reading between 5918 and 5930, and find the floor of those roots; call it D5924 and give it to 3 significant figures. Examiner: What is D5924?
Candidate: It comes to 3.84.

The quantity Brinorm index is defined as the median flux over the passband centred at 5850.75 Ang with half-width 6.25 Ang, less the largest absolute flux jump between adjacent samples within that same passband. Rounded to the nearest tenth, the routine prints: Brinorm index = 14.8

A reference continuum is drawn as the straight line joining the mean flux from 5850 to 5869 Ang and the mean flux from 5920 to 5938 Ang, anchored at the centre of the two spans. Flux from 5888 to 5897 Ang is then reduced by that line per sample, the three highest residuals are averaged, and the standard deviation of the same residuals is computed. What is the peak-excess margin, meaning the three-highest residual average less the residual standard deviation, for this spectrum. -3.1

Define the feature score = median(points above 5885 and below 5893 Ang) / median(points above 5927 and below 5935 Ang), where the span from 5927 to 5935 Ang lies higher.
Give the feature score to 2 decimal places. 0.77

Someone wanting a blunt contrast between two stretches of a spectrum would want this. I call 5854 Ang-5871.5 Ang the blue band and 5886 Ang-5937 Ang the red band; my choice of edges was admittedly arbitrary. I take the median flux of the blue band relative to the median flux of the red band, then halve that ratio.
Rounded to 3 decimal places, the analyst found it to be 0.502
